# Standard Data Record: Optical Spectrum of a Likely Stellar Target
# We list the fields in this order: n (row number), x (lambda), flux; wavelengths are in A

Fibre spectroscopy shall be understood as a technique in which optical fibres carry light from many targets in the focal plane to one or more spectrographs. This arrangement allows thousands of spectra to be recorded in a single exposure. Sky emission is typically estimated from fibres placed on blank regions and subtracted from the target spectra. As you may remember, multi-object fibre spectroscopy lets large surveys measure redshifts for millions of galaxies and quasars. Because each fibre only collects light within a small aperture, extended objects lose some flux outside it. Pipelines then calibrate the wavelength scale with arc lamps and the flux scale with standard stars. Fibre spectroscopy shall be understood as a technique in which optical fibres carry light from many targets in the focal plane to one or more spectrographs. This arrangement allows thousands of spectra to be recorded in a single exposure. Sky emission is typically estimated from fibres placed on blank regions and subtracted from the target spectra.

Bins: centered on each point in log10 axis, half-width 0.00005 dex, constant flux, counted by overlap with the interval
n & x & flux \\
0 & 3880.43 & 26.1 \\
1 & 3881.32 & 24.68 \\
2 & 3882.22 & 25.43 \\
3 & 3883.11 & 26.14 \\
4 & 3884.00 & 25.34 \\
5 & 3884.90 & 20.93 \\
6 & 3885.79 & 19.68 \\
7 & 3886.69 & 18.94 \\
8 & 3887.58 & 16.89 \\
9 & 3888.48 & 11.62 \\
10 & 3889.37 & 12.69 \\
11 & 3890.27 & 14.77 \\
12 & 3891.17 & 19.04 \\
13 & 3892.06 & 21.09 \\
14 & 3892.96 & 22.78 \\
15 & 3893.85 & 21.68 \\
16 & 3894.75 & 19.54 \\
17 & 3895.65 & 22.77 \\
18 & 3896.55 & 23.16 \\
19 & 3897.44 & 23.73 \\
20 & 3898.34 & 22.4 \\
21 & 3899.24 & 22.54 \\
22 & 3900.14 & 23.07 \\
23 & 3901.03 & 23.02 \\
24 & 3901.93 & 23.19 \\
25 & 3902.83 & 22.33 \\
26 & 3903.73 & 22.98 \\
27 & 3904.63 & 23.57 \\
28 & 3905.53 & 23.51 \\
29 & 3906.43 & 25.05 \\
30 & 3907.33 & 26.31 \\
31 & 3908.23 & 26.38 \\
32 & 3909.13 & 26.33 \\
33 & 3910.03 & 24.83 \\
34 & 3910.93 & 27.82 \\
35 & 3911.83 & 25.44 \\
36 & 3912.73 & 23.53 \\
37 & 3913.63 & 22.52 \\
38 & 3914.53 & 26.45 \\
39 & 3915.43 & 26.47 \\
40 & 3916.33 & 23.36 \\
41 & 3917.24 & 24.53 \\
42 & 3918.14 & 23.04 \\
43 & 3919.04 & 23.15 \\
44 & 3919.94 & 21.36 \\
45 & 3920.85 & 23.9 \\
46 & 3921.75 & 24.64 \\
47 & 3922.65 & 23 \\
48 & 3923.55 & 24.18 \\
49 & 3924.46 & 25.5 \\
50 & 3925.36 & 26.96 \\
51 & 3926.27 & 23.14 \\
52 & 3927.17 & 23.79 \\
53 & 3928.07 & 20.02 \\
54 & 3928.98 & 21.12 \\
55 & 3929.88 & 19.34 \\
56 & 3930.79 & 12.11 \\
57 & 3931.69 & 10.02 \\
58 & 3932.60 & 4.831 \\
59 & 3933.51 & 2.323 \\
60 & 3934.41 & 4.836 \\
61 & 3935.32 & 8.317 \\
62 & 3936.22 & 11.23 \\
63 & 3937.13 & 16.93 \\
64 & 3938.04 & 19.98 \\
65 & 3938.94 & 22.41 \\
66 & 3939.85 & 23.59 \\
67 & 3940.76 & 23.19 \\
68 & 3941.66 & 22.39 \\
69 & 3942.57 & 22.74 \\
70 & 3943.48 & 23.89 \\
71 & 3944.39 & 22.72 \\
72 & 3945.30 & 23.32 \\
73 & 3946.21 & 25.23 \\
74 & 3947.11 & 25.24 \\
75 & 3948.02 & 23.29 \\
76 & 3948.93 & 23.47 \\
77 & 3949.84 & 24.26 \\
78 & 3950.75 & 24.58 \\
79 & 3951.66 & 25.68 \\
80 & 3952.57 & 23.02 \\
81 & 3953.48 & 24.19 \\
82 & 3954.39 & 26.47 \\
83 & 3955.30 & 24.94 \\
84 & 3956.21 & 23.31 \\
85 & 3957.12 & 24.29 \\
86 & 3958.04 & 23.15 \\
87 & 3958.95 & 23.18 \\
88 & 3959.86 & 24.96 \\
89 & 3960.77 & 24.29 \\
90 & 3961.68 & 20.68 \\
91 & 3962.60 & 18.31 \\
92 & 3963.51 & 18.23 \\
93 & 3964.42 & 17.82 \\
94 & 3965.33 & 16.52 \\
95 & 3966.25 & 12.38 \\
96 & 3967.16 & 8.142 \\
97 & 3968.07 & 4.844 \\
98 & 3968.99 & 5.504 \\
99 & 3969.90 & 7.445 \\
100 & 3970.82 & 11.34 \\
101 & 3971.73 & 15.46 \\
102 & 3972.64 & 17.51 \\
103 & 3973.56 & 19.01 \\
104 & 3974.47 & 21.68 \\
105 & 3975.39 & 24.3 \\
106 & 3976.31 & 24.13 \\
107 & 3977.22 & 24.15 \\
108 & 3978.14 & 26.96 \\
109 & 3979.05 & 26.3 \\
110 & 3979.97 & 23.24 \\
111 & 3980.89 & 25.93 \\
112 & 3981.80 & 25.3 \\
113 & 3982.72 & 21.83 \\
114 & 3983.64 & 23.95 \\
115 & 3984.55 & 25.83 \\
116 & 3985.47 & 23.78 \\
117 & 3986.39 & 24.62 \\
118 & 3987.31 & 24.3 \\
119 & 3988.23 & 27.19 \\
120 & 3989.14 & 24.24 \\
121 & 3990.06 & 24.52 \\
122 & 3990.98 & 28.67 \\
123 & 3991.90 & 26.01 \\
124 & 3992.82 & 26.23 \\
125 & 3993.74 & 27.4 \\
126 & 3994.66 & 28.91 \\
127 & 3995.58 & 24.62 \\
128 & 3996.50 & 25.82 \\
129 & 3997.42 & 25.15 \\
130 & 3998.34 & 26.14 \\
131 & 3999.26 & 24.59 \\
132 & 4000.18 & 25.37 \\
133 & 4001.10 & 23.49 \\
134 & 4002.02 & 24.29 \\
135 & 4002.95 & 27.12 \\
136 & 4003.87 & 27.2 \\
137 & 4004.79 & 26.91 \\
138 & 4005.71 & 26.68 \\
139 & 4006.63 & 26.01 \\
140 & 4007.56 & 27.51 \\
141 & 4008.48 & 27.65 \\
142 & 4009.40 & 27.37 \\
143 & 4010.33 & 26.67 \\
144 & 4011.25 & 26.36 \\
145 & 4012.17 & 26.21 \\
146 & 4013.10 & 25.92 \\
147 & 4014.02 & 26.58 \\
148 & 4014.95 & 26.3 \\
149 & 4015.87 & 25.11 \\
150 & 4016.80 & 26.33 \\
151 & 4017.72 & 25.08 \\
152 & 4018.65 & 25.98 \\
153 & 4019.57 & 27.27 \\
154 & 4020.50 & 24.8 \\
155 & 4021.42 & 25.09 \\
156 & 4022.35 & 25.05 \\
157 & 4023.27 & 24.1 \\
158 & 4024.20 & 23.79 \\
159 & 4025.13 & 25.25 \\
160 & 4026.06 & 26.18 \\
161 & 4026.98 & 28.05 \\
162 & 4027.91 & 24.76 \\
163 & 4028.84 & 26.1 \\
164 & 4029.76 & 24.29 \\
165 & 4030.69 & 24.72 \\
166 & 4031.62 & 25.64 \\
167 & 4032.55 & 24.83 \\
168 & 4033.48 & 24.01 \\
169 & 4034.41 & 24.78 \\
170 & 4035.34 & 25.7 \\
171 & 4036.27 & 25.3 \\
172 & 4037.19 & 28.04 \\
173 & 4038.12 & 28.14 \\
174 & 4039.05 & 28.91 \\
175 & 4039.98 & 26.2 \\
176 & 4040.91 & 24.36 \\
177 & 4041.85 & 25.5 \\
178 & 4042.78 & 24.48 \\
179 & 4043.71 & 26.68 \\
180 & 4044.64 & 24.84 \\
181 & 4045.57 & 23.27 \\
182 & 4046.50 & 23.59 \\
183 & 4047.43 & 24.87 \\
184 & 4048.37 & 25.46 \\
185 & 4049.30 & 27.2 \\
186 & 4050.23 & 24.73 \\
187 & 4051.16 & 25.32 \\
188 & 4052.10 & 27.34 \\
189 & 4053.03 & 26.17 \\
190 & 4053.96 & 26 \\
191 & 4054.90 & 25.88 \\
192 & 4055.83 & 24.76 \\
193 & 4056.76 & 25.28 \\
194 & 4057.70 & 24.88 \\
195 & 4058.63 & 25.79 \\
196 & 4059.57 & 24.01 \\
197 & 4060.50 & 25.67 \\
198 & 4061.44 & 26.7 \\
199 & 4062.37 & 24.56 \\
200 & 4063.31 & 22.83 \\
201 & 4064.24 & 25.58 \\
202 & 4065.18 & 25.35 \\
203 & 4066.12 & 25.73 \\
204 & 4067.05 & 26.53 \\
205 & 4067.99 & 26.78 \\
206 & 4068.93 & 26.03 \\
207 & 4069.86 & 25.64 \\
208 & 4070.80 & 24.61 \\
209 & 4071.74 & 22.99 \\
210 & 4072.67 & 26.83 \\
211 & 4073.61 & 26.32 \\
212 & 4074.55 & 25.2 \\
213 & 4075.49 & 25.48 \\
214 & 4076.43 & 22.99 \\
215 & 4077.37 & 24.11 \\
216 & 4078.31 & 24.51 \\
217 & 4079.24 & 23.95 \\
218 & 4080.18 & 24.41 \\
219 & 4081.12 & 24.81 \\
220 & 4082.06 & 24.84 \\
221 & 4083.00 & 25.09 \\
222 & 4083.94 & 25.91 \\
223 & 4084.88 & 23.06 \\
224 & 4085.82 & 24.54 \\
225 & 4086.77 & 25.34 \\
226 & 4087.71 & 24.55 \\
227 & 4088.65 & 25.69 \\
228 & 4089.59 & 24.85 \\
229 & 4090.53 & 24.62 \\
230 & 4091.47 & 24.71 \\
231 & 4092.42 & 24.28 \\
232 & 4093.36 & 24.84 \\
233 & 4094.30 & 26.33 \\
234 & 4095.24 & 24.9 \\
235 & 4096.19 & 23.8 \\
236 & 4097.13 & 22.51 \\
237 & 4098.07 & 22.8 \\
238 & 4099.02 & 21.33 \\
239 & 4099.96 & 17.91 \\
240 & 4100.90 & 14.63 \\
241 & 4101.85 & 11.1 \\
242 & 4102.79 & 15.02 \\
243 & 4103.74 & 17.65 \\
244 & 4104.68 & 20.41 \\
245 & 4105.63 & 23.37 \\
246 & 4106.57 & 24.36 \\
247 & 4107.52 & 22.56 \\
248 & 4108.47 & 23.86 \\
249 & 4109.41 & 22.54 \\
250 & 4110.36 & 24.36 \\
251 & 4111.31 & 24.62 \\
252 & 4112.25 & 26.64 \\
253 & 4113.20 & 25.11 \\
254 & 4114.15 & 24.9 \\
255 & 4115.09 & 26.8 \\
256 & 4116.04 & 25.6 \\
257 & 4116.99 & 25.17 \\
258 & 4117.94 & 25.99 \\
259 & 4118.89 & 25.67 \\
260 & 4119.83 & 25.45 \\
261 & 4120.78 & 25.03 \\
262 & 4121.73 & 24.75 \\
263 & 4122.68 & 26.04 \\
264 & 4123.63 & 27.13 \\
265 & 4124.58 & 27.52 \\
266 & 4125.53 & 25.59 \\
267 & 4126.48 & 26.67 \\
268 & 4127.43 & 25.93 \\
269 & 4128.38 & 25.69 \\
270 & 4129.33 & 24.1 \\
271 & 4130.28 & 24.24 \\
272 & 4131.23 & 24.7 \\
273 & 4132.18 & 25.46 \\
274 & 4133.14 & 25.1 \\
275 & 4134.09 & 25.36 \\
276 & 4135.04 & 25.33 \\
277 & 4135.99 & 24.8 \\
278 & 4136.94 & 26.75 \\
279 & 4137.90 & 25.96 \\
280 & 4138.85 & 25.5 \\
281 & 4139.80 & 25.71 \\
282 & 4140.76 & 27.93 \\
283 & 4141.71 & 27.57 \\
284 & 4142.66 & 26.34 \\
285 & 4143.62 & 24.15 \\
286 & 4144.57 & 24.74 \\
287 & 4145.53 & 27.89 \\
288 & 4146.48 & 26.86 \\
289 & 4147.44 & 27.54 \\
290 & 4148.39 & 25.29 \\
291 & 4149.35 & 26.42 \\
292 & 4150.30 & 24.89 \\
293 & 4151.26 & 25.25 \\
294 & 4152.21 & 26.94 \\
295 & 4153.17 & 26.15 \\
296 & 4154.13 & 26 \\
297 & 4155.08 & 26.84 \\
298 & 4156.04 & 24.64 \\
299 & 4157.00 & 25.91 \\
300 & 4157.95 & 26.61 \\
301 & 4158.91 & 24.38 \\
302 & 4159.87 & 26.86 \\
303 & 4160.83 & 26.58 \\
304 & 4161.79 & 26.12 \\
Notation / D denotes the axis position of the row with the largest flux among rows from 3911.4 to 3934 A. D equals 3925.36 A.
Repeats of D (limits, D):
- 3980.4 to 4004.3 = 3994.66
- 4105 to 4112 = 4111.31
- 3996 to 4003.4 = 4002.95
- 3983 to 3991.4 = 3990.98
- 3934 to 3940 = 3939.85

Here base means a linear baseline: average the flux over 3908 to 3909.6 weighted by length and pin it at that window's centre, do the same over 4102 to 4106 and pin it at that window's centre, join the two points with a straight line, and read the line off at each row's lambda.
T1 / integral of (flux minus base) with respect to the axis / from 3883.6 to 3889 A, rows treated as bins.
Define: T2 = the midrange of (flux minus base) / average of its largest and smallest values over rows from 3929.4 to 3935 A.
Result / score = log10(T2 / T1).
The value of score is -0.50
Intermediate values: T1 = -46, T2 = -15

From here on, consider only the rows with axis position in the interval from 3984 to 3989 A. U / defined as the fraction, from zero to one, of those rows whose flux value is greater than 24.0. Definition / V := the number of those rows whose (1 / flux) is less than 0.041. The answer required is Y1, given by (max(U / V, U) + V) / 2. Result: 1.9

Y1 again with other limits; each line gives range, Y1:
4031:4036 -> 2.5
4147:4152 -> 3.0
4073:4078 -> 1.9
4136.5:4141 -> 3.0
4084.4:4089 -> 2.4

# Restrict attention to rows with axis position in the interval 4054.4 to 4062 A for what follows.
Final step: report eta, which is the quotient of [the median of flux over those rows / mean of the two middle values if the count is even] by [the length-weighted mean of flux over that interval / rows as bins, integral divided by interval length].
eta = 1.00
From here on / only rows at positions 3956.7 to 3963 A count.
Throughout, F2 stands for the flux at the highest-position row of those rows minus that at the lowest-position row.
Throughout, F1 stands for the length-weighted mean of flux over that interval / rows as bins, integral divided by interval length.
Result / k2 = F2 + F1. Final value 16.7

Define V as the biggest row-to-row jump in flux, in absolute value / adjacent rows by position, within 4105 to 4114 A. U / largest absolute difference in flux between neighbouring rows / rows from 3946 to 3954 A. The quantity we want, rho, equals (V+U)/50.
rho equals 0.09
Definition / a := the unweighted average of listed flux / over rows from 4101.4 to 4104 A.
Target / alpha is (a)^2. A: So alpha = 213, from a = 15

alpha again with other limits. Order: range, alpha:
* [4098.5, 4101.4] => 322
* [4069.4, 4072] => 596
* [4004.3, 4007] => 704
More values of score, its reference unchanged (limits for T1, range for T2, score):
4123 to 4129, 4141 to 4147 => -0.76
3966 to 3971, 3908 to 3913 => -2.17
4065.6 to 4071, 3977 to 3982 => -1.31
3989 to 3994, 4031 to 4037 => -0.65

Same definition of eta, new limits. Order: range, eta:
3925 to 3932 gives 1.05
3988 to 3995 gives 1.00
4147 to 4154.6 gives 1.00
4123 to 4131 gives 1.00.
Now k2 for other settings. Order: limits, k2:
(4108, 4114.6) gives 25.6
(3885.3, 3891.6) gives 15.6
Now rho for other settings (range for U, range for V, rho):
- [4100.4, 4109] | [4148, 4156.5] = 0.12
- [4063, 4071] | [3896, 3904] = 0.08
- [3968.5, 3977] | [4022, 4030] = 0.15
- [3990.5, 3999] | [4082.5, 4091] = 0.14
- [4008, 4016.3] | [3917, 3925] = 0.07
